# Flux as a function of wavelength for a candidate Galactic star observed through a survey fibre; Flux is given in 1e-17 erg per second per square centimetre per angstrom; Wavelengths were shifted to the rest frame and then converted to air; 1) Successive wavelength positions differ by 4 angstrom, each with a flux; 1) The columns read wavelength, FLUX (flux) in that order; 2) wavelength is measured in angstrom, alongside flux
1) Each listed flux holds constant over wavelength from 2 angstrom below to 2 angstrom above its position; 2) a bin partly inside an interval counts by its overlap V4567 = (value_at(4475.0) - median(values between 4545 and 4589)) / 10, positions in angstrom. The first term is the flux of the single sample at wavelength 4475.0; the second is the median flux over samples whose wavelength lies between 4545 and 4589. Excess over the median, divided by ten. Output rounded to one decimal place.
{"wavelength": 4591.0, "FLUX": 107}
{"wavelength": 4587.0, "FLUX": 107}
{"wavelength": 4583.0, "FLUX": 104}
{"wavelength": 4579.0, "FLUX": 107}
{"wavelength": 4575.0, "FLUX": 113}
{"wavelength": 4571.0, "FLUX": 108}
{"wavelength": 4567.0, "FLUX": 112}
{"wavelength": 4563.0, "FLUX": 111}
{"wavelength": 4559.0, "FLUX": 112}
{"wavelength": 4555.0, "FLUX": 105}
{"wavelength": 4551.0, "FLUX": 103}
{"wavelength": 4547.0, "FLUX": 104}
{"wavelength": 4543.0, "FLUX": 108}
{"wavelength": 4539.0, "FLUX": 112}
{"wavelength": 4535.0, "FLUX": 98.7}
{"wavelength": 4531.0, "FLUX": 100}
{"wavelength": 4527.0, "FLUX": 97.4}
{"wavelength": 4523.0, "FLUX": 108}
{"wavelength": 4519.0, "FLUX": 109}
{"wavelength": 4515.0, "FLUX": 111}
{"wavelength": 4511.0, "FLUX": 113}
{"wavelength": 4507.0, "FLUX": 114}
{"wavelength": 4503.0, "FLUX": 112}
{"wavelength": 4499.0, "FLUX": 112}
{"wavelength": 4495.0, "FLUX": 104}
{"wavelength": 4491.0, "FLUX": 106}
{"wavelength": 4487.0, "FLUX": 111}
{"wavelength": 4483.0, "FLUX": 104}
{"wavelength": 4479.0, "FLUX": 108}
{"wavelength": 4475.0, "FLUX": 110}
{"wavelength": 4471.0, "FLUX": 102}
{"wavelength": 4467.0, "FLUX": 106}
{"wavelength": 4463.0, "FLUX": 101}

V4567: 0.3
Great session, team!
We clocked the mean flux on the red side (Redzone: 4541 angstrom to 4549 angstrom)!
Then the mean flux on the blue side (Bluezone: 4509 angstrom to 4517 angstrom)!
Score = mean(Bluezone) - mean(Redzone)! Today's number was 6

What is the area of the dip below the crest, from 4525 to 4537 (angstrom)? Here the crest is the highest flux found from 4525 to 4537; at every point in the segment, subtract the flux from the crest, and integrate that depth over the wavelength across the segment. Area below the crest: 16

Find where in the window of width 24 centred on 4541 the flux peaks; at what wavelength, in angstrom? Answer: 4539.0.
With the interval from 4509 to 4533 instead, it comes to 4511.0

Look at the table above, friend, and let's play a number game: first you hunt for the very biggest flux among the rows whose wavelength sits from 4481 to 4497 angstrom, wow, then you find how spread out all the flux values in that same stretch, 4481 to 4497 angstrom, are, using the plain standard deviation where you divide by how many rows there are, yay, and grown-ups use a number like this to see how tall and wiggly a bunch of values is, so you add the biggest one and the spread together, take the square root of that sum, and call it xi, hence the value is 10.7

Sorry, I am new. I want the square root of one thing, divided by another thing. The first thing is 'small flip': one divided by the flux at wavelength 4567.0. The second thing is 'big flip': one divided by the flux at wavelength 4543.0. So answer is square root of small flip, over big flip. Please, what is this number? 10.2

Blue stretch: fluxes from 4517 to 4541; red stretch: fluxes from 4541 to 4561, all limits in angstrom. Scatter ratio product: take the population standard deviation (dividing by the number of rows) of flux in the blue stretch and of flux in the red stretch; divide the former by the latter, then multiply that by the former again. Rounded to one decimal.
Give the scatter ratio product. 9.8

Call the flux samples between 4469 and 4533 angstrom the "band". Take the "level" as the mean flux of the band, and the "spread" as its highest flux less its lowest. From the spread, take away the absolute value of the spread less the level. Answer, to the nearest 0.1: -74.4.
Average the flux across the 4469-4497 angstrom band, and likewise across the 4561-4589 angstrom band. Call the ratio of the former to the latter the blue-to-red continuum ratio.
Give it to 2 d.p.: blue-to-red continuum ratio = 0.98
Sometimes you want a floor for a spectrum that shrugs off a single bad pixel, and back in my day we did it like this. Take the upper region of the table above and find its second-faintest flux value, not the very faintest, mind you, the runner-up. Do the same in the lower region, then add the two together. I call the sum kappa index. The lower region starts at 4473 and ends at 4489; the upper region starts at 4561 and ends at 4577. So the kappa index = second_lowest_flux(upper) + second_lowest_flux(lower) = 219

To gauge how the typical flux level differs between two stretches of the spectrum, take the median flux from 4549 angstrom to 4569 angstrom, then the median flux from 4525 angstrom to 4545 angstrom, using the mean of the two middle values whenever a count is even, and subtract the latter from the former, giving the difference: 11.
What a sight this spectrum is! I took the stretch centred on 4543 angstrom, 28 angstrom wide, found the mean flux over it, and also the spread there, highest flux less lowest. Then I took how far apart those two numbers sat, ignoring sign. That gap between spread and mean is 91.1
